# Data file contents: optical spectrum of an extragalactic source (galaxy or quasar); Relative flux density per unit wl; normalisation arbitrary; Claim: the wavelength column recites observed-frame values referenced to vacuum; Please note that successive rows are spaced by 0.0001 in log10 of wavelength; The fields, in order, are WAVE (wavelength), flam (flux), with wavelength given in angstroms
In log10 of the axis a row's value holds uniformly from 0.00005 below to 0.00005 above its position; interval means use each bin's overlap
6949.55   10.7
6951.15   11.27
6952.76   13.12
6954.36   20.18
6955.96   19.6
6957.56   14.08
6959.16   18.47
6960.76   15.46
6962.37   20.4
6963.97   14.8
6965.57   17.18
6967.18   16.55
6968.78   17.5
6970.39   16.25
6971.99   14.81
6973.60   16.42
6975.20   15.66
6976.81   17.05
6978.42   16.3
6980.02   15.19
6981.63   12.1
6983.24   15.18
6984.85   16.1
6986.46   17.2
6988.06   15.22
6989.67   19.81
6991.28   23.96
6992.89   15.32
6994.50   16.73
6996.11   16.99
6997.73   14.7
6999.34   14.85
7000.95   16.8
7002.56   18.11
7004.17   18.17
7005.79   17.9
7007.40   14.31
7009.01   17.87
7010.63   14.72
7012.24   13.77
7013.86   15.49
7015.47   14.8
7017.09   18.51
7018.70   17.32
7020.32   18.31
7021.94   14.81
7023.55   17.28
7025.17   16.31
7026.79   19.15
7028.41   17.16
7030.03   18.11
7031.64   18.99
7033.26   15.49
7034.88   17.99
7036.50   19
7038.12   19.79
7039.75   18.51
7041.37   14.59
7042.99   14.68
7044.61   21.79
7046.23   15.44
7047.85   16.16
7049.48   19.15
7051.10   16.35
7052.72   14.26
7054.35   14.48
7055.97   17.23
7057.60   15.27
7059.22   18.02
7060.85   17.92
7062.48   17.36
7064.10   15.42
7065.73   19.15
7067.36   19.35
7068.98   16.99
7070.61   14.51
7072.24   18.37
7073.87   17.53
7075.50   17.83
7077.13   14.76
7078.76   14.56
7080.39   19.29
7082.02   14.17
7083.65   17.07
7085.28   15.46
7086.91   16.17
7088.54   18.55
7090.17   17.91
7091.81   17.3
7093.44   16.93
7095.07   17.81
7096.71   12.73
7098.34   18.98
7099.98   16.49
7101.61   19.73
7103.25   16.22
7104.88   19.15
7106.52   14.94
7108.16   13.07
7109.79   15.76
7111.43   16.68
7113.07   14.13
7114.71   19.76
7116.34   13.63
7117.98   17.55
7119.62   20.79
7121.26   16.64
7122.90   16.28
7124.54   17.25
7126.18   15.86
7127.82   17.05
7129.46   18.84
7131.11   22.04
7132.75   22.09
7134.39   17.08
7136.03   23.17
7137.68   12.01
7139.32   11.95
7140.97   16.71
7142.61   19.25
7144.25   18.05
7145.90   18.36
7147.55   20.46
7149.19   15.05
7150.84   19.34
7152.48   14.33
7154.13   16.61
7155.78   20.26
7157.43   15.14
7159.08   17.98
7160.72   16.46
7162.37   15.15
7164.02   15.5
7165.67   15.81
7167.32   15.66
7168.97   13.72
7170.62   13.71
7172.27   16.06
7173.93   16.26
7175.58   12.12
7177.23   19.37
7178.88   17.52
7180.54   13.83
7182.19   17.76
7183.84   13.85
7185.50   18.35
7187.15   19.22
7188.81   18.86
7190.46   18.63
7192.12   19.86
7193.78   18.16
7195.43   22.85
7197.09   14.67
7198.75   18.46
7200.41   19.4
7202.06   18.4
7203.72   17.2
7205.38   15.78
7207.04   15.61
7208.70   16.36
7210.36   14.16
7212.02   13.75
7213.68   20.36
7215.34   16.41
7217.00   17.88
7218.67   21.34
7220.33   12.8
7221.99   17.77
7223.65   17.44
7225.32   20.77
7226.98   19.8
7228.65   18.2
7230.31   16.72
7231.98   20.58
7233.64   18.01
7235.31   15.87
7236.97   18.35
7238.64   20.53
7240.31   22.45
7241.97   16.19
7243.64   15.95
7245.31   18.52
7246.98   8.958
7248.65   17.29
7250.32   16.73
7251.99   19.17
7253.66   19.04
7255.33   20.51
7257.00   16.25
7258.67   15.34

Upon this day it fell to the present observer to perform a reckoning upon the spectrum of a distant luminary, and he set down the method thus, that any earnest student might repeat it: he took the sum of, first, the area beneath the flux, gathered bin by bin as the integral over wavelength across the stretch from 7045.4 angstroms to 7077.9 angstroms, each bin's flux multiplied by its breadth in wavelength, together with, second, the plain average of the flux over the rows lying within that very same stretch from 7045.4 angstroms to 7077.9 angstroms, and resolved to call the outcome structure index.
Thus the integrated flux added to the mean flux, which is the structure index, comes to 562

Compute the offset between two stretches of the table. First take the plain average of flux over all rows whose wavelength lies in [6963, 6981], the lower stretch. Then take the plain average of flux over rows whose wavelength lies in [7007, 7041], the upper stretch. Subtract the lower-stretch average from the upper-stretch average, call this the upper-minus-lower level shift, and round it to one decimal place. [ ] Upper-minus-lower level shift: 0.9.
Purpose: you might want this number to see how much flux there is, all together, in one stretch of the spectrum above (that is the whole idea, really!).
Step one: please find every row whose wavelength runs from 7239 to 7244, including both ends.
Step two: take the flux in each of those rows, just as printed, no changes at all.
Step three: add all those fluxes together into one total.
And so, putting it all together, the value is 55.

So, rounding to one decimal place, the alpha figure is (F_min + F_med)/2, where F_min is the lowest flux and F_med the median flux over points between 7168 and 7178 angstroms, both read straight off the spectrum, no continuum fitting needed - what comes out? 13.5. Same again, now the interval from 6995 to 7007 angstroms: 15.8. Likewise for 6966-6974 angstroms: 15.6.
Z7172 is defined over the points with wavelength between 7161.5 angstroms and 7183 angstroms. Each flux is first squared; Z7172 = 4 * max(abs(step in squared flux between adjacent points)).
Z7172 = 913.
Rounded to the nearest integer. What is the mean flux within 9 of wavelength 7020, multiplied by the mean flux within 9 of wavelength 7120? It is 281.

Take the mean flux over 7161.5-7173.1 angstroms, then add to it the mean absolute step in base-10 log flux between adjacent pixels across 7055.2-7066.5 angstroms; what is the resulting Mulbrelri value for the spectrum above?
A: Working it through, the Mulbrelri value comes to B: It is 15.1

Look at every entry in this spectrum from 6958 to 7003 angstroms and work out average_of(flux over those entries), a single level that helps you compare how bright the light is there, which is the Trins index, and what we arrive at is 16.6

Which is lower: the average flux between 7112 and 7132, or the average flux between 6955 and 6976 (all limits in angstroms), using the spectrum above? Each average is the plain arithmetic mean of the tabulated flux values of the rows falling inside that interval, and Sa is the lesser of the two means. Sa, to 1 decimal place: 16.7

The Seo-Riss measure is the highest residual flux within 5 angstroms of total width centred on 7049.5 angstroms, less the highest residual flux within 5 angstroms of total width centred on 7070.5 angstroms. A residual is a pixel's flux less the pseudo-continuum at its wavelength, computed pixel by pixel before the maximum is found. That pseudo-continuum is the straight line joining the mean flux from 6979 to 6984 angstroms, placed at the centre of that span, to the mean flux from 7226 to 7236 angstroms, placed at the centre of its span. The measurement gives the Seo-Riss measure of 1.1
